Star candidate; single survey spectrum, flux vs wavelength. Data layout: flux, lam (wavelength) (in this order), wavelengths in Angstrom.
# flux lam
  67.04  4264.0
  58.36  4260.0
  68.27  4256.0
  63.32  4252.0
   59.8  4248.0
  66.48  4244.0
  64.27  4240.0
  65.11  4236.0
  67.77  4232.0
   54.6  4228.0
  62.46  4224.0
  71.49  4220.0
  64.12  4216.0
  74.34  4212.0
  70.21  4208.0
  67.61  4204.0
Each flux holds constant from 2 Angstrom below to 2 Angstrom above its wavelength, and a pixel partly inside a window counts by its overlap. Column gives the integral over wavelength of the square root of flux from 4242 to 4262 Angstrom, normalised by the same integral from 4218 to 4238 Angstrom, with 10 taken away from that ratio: -9.01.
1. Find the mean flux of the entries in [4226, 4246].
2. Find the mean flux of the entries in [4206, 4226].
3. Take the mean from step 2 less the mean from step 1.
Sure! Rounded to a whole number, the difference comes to 5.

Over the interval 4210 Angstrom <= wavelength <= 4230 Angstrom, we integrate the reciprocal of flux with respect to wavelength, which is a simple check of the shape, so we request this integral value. 0.31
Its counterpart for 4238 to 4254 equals 0.25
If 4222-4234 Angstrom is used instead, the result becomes 0.20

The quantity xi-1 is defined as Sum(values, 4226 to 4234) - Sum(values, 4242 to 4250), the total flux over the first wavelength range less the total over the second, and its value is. -3.9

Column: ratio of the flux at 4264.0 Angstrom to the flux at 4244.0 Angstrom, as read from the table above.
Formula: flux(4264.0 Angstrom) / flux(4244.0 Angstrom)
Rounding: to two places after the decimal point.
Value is 1.01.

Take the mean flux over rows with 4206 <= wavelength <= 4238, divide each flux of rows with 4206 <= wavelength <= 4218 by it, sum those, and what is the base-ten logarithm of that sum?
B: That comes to 0.50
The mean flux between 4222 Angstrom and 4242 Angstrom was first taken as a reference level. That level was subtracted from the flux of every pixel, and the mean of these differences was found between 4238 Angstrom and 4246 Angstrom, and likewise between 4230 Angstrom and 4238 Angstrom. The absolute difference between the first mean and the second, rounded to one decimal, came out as 1.1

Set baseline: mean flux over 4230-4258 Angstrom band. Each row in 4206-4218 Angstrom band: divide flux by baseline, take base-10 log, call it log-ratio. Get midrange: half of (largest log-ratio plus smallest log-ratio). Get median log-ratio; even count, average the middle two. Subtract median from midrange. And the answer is -0.0073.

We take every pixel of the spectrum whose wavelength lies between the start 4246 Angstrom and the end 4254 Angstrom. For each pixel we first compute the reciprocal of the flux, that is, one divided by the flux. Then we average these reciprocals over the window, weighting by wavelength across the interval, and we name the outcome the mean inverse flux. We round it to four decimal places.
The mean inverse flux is 0.0163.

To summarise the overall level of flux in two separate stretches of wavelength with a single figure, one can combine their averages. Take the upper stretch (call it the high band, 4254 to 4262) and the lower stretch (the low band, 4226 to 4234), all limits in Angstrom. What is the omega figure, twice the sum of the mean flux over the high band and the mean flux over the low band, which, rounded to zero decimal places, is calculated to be 249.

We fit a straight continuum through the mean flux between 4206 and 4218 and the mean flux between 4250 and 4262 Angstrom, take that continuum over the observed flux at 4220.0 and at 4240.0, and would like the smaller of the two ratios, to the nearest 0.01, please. 0.96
